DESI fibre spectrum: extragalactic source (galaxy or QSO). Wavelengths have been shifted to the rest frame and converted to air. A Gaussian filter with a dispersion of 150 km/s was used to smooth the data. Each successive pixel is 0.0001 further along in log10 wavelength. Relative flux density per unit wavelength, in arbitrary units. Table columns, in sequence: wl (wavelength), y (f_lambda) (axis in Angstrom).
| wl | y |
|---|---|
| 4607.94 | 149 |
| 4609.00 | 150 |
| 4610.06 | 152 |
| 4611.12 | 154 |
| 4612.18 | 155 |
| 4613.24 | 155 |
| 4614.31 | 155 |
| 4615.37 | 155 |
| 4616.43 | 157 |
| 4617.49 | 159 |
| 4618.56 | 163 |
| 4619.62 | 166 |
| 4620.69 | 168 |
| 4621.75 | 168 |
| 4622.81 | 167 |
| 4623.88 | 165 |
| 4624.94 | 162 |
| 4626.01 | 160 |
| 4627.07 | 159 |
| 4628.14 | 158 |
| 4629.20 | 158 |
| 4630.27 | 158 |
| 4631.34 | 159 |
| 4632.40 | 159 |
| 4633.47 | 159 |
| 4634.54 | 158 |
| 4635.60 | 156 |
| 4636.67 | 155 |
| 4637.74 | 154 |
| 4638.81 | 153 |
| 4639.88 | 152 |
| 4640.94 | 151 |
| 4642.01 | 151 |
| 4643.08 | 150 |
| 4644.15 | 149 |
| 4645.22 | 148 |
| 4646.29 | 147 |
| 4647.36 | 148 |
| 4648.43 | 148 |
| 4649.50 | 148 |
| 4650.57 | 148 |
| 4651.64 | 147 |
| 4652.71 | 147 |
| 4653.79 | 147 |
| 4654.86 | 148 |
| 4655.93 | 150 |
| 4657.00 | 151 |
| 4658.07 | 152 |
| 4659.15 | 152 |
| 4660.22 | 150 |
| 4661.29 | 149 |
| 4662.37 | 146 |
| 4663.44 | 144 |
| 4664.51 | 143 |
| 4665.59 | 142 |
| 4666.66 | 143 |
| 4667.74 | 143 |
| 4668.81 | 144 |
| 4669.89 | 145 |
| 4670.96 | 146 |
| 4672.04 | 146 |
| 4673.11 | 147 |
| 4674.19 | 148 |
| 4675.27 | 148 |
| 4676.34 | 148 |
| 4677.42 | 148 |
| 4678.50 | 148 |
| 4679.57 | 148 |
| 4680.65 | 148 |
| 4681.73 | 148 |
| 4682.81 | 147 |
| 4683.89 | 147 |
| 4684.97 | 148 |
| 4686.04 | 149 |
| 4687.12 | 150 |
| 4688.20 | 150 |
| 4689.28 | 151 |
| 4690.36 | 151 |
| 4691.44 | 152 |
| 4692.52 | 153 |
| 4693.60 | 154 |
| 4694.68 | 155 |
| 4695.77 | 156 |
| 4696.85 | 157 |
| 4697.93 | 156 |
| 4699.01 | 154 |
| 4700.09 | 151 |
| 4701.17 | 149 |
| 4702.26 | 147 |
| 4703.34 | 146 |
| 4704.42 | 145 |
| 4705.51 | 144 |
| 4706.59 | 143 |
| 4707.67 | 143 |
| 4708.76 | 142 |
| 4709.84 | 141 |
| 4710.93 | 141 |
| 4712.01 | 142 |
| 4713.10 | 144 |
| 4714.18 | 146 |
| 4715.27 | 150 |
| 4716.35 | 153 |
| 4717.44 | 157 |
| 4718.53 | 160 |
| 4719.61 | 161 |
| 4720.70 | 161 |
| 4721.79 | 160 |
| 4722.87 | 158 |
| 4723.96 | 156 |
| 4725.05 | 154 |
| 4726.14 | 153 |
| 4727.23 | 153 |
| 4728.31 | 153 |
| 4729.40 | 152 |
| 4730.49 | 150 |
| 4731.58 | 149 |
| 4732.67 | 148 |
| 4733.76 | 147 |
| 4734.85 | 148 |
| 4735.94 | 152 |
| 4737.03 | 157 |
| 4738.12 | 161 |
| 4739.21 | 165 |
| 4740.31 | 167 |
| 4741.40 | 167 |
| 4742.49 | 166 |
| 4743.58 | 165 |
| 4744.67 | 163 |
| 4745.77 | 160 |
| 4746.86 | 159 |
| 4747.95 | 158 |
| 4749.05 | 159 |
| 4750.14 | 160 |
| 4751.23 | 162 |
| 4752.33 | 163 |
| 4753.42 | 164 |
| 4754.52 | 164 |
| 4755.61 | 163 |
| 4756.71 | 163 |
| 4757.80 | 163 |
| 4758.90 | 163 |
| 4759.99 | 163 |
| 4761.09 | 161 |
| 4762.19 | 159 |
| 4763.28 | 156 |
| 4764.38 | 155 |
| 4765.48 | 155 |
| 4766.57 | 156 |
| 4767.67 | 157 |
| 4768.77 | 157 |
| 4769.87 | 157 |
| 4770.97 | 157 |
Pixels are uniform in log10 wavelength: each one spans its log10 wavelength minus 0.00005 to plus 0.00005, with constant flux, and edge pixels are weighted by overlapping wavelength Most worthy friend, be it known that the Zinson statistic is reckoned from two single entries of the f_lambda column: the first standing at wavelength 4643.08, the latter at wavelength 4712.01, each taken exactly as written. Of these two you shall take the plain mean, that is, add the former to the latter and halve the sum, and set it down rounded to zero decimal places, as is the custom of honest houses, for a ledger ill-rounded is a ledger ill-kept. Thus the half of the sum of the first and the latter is 146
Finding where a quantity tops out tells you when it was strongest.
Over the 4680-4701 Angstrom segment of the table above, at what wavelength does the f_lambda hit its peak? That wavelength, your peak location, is 4696.85 Angstrom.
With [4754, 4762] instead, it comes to 4754.52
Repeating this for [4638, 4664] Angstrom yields 4638.81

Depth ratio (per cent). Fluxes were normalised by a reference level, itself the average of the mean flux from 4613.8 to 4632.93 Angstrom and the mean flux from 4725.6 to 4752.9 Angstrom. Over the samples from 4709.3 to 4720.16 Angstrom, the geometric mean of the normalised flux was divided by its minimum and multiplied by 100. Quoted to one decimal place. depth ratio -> 105.9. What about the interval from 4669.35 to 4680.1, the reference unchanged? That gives 101.5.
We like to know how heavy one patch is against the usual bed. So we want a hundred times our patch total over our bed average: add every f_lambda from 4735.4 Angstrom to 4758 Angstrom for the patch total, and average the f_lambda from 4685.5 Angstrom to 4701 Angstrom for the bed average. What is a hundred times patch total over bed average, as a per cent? 2226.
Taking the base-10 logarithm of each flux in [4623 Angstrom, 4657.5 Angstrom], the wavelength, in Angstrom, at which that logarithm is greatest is 4623.88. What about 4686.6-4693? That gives 4692.52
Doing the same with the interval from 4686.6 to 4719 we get 4718.53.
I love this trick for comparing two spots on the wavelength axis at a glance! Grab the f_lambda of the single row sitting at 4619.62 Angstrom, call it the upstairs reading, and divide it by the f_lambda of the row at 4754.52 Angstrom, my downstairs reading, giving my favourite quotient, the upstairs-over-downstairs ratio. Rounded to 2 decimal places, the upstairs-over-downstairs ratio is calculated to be 1.01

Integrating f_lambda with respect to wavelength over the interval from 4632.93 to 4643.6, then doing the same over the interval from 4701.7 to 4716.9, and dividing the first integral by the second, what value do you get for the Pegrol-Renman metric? 0.75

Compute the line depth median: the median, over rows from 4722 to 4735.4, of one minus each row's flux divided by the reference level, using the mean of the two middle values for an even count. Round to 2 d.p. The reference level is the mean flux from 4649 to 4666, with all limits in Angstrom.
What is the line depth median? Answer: -0.03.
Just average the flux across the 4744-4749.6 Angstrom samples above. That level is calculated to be 160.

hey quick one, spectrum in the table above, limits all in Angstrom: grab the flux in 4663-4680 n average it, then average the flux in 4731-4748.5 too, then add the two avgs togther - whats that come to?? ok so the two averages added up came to 304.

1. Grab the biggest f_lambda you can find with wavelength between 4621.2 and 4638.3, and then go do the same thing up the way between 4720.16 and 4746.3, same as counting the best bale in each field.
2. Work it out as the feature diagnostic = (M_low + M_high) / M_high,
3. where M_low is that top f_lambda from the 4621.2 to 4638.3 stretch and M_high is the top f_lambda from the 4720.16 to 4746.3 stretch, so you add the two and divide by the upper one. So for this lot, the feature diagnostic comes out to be 2.01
